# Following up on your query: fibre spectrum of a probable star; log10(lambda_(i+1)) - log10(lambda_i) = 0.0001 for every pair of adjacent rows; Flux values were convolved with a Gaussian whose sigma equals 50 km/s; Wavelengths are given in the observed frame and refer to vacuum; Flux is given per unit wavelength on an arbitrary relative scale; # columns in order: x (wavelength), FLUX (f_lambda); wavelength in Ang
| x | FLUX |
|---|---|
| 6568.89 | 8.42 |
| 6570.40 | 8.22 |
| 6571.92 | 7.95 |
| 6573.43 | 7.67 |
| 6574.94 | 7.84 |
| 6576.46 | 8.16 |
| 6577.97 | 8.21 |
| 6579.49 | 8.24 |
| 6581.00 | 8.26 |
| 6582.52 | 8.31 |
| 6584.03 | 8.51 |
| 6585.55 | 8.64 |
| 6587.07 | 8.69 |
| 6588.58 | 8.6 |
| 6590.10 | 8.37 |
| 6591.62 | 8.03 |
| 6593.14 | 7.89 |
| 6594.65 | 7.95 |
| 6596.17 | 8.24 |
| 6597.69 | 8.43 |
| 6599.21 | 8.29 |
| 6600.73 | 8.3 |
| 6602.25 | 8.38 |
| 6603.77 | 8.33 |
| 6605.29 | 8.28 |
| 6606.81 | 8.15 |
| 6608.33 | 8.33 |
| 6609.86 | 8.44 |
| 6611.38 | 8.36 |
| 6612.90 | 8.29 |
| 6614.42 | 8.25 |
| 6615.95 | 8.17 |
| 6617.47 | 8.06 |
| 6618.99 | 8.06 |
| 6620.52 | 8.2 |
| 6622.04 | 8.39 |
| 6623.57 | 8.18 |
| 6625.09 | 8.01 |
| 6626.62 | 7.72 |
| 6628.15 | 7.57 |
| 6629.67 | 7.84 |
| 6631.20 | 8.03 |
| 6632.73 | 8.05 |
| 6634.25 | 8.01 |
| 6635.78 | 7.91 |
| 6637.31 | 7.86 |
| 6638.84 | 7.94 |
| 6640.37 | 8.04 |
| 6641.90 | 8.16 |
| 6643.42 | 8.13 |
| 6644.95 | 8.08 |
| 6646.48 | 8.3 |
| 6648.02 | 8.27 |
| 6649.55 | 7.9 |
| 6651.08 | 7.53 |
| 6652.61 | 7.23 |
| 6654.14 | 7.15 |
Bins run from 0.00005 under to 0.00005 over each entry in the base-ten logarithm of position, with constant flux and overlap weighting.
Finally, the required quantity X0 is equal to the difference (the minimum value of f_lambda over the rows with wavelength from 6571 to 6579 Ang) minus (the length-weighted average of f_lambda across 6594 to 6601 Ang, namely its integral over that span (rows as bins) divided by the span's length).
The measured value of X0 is -0.6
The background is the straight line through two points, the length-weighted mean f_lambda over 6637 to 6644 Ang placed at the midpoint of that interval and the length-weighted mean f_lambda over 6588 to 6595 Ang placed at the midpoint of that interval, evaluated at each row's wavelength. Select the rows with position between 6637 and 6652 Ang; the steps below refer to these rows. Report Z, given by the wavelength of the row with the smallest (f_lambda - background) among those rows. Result 6651.08 Ang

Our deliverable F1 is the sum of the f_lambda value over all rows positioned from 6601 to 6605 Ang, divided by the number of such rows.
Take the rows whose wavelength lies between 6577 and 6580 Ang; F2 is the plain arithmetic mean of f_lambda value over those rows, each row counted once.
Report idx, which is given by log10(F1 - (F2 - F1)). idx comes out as 0.929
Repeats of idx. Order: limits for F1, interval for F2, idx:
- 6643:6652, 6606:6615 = 0.890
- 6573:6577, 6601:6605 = 0.871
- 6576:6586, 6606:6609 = 0.926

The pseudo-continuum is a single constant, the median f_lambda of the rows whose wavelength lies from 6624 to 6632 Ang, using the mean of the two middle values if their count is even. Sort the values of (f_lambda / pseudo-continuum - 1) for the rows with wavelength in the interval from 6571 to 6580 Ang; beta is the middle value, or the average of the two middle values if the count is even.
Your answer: 0.027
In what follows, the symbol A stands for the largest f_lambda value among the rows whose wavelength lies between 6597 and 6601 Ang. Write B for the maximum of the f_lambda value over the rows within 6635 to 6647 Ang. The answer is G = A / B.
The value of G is 1.02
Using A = 8.43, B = 8.3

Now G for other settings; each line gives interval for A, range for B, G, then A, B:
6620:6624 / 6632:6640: 1.04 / 8.39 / 8.05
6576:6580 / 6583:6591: 0.95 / 8.24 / 8.69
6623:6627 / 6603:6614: 0.97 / 8.18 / 8.44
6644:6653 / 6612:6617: 1.00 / 8.3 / 8.29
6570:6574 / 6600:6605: 0.98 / 8.22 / 8.38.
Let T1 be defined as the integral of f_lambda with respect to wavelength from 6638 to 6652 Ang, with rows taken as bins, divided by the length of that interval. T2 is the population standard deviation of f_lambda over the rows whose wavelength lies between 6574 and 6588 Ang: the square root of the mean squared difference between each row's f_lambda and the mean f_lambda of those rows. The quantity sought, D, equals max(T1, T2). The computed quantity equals 8.03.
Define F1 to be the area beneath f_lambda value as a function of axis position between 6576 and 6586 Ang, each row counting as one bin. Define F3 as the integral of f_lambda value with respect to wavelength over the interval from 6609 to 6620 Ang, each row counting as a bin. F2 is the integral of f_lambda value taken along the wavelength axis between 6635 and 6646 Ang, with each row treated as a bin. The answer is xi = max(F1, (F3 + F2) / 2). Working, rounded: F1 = 83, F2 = 88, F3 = 90.5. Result 89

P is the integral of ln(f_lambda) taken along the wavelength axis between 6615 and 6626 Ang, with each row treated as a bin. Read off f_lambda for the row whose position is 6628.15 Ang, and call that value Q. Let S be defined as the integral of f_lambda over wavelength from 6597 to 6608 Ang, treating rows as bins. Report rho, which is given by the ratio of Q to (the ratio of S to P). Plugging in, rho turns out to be 1.91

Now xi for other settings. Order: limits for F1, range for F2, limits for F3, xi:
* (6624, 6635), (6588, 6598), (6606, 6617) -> 87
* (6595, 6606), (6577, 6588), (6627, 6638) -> 91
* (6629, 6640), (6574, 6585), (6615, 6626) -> 90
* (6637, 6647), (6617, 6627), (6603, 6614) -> 86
